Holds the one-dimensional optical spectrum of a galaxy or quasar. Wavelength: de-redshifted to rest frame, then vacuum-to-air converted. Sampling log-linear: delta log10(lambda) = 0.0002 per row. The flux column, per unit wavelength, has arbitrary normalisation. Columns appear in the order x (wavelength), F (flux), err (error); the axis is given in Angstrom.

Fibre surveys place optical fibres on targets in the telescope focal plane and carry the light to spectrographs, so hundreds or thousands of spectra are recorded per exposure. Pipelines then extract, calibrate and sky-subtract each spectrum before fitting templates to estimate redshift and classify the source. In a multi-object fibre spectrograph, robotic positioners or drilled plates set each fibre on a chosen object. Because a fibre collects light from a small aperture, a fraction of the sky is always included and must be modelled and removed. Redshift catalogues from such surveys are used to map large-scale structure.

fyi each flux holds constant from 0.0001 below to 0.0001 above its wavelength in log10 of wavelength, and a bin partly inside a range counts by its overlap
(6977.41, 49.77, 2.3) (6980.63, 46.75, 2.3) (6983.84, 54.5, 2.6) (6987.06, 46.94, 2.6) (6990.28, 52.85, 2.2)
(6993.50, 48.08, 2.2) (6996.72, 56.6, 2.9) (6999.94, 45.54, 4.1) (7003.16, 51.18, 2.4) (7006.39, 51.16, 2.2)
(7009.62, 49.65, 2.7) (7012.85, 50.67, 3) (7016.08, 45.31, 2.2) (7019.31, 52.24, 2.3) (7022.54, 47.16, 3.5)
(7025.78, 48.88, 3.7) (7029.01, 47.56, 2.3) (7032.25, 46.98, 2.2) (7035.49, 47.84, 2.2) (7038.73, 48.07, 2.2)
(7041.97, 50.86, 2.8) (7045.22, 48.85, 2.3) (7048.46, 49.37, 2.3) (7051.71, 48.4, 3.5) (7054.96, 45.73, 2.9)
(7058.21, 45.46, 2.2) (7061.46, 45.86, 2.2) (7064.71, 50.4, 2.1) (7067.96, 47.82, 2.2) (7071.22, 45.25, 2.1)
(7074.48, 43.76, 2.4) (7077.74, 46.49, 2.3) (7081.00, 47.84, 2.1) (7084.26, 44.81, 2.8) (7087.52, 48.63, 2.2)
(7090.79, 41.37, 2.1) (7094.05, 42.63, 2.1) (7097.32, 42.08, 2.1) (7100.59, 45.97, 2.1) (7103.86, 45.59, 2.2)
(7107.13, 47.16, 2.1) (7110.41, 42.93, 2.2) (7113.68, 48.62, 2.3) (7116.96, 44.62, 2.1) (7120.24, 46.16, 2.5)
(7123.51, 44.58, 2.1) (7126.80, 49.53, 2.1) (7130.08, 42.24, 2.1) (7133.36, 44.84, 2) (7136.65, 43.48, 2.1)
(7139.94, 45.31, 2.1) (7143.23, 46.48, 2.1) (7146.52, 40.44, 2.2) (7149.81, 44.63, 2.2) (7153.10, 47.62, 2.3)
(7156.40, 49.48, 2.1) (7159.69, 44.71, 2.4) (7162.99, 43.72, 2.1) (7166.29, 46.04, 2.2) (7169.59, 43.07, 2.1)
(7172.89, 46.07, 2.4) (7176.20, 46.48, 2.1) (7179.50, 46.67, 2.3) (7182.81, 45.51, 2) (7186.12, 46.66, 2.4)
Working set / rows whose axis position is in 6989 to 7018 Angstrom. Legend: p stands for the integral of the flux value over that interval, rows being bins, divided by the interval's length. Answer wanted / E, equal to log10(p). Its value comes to 1.70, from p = 50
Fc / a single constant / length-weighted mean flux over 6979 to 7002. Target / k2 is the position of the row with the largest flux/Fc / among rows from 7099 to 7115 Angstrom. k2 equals 7113.68 Angstrom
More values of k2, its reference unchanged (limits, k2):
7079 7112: 7087.52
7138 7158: 7156.40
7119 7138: 7126.80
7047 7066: 7064.71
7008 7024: 7019.31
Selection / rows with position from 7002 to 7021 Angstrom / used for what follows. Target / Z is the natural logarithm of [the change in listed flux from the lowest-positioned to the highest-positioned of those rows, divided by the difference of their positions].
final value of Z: -2.7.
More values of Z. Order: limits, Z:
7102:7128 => -1.8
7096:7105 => -0.6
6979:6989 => -3.5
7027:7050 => -2.4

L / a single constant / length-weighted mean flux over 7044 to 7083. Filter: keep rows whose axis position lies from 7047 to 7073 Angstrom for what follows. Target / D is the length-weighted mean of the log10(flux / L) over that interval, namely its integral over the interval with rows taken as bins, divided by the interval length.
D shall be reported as 0.001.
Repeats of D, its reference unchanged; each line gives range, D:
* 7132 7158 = -0.017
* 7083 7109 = -0.022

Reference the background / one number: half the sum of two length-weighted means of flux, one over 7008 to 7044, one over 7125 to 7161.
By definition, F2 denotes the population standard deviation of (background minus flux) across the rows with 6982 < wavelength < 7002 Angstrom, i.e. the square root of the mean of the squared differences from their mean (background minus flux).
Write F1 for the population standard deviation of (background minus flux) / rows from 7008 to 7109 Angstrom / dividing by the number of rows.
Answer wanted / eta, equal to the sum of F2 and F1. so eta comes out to 6.65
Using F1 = 2.54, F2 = 4.1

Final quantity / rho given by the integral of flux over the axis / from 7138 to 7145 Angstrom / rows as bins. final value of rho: 320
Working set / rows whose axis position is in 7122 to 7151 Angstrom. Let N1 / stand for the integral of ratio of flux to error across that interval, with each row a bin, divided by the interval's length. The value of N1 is 21.2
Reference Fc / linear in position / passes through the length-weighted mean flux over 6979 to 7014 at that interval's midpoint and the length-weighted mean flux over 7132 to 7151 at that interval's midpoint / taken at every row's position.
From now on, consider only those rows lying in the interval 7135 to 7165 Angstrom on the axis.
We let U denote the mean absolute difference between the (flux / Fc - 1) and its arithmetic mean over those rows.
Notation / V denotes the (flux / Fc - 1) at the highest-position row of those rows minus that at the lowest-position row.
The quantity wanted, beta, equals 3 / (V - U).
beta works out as -249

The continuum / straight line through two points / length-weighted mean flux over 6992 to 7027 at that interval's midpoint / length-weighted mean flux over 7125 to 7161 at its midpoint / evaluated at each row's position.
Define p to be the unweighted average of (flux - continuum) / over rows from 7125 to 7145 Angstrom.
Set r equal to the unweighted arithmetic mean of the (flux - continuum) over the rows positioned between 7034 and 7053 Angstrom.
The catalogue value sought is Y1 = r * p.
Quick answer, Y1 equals -0.1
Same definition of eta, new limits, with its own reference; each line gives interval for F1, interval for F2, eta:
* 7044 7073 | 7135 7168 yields 4.16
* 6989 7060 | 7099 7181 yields 4.83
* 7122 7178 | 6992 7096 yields 5.26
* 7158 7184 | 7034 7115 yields 3.75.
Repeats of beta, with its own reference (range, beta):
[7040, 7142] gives -46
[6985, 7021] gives 38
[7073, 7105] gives 138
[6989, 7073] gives -24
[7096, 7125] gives 66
